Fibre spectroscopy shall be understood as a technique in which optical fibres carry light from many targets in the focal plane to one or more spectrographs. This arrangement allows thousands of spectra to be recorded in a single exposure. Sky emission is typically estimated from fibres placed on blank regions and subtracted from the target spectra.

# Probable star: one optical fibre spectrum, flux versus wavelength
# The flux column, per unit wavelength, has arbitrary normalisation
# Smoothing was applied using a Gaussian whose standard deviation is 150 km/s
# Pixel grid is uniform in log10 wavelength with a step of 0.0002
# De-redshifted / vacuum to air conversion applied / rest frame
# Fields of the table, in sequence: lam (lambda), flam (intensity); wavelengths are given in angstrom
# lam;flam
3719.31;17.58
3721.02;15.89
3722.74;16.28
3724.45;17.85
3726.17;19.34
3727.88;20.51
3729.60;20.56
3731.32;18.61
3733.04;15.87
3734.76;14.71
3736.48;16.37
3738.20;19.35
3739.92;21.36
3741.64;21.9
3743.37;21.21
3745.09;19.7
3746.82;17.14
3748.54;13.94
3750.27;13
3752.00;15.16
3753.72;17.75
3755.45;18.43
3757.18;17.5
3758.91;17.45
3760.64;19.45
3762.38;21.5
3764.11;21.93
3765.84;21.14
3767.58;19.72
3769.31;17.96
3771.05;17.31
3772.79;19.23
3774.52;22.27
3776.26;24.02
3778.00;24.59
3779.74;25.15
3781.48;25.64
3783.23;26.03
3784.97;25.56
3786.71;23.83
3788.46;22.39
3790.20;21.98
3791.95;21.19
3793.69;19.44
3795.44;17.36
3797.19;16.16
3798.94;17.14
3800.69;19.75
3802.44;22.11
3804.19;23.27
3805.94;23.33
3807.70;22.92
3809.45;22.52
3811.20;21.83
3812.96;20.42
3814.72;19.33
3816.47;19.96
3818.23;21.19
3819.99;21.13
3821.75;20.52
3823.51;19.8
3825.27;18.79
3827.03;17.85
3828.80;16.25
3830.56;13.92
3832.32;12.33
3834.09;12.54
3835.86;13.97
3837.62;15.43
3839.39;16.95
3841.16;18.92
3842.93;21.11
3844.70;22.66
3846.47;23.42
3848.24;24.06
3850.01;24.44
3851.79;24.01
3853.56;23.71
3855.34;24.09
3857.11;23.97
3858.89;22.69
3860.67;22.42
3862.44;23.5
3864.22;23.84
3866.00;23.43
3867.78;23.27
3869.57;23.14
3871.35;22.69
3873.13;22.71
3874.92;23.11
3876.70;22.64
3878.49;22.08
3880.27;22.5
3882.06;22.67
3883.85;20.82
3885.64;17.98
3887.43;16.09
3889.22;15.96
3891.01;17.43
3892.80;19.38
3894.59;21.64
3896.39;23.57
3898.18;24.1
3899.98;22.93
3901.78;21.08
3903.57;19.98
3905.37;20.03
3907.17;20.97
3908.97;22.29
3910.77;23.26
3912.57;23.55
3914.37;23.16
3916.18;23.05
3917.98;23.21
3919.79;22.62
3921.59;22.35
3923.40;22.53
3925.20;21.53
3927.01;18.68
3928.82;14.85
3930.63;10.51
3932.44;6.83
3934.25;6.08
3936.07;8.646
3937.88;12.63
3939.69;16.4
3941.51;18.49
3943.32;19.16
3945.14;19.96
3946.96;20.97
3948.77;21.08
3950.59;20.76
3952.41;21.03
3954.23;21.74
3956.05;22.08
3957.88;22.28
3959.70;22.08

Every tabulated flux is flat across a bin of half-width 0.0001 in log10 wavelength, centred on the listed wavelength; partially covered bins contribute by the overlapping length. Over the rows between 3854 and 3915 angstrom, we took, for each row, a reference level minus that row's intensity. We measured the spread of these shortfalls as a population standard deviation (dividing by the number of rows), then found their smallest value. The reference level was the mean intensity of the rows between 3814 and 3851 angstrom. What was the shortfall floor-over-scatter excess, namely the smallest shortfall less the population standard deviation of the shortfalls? -7.5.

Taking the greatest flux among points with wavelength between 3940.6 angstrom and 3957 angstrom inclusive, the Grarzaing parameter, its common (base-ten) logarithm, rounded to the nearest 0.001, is 1.344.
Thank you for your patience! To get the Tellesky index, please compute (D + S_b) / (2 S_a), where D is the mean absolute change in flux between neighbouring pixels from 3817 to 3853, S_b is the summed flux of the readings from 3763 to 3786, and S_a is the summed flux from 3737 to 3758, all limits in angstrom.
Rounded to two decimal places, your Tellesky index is 0.67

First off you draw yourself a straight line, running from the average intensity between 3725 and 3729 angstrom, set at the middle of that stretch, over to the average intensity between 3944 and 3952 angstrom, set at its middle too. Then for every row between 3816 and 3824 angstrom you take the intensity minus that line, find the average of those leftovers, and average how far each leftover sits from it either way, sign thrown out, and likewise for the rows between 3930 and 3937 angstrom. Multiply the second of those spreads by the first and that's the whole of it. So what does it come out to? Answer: 0.8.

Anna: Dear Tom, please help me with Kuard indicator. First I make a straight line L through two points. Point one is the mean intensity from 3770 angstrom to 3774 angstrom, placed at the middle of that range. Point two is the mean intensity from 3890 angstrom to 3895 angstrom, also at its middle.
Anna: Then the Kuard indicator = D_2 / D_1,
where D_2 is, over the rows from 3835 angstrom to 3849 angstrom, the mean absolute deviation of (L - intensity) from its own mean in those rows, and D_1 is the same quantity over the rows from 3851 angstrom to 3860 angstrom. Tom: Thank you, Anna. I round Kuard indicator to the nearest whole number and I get 8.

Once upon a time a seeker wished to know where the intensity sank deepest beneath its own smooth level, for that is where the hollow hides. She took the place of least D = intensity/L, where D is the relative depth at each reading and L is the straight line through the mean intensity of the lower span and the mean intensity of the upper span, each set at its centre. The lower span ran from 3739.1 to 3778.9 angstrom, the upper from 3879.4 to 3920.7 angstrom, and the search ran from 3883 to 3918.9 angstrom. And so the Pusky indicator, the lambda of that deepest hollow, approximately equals 3889.22 angstrom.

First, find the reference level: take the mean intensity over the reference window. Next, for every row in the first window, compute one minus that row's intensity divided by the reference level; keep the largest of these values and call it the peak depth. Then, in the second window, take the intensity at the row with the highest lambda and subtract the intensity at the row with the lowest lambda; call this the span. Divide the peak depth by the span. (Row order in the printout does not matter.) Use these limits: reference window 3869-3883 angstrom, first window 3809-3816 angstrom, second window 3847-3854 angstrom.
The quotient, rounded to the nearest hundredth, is -0.42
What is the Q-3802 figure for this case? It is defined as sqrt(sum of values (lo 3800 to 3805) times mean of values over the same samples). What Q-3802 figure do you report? 38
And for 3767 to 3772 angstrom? 32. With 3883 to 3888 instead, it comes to 32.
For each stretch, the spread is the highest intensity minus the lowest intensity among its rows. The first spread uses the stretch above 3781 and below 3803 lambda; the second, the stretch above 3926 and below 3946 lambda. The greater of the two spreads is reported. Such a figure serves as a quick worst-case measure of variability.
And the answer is 13.9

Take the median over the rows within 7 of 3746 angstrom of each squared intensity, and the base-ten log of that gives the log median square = 2.53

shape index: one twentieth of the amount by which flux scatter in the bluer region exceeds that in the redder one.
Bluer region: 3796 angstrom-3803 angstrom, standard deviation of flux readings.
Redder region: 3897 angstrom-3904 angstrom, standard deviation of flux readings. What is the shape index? 0.04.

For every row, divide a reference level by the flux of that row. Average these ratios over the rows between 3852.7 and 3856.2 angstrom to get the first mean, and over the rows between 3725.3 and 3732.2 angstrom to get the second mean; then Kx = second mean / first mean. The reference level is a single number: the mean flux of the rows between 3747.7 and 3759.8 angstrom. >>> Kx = 1.21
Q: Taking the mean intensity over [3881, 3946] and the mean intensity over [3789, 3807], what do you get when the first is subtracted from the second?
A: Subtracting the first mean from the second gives 1.2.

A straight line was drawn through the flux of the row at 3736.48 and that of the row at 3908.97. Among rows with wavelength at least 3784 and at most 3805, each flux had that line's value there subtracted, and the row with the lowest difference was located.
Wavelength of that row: 3797.19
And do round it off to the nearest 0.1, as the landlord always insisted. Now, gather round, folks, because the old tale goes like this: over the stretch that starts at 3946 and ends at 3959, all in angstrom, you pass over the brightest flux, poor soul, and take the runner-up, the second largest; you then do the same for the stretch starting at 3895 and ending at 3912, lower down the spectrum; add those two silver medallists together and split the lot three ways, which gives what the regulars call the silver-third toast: 15.2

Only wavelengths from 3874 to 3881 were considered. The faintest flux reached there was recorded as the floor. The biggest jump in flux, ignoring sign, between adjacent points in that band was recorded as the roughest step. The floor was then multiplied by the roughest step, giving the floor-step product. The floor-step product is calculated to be 12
